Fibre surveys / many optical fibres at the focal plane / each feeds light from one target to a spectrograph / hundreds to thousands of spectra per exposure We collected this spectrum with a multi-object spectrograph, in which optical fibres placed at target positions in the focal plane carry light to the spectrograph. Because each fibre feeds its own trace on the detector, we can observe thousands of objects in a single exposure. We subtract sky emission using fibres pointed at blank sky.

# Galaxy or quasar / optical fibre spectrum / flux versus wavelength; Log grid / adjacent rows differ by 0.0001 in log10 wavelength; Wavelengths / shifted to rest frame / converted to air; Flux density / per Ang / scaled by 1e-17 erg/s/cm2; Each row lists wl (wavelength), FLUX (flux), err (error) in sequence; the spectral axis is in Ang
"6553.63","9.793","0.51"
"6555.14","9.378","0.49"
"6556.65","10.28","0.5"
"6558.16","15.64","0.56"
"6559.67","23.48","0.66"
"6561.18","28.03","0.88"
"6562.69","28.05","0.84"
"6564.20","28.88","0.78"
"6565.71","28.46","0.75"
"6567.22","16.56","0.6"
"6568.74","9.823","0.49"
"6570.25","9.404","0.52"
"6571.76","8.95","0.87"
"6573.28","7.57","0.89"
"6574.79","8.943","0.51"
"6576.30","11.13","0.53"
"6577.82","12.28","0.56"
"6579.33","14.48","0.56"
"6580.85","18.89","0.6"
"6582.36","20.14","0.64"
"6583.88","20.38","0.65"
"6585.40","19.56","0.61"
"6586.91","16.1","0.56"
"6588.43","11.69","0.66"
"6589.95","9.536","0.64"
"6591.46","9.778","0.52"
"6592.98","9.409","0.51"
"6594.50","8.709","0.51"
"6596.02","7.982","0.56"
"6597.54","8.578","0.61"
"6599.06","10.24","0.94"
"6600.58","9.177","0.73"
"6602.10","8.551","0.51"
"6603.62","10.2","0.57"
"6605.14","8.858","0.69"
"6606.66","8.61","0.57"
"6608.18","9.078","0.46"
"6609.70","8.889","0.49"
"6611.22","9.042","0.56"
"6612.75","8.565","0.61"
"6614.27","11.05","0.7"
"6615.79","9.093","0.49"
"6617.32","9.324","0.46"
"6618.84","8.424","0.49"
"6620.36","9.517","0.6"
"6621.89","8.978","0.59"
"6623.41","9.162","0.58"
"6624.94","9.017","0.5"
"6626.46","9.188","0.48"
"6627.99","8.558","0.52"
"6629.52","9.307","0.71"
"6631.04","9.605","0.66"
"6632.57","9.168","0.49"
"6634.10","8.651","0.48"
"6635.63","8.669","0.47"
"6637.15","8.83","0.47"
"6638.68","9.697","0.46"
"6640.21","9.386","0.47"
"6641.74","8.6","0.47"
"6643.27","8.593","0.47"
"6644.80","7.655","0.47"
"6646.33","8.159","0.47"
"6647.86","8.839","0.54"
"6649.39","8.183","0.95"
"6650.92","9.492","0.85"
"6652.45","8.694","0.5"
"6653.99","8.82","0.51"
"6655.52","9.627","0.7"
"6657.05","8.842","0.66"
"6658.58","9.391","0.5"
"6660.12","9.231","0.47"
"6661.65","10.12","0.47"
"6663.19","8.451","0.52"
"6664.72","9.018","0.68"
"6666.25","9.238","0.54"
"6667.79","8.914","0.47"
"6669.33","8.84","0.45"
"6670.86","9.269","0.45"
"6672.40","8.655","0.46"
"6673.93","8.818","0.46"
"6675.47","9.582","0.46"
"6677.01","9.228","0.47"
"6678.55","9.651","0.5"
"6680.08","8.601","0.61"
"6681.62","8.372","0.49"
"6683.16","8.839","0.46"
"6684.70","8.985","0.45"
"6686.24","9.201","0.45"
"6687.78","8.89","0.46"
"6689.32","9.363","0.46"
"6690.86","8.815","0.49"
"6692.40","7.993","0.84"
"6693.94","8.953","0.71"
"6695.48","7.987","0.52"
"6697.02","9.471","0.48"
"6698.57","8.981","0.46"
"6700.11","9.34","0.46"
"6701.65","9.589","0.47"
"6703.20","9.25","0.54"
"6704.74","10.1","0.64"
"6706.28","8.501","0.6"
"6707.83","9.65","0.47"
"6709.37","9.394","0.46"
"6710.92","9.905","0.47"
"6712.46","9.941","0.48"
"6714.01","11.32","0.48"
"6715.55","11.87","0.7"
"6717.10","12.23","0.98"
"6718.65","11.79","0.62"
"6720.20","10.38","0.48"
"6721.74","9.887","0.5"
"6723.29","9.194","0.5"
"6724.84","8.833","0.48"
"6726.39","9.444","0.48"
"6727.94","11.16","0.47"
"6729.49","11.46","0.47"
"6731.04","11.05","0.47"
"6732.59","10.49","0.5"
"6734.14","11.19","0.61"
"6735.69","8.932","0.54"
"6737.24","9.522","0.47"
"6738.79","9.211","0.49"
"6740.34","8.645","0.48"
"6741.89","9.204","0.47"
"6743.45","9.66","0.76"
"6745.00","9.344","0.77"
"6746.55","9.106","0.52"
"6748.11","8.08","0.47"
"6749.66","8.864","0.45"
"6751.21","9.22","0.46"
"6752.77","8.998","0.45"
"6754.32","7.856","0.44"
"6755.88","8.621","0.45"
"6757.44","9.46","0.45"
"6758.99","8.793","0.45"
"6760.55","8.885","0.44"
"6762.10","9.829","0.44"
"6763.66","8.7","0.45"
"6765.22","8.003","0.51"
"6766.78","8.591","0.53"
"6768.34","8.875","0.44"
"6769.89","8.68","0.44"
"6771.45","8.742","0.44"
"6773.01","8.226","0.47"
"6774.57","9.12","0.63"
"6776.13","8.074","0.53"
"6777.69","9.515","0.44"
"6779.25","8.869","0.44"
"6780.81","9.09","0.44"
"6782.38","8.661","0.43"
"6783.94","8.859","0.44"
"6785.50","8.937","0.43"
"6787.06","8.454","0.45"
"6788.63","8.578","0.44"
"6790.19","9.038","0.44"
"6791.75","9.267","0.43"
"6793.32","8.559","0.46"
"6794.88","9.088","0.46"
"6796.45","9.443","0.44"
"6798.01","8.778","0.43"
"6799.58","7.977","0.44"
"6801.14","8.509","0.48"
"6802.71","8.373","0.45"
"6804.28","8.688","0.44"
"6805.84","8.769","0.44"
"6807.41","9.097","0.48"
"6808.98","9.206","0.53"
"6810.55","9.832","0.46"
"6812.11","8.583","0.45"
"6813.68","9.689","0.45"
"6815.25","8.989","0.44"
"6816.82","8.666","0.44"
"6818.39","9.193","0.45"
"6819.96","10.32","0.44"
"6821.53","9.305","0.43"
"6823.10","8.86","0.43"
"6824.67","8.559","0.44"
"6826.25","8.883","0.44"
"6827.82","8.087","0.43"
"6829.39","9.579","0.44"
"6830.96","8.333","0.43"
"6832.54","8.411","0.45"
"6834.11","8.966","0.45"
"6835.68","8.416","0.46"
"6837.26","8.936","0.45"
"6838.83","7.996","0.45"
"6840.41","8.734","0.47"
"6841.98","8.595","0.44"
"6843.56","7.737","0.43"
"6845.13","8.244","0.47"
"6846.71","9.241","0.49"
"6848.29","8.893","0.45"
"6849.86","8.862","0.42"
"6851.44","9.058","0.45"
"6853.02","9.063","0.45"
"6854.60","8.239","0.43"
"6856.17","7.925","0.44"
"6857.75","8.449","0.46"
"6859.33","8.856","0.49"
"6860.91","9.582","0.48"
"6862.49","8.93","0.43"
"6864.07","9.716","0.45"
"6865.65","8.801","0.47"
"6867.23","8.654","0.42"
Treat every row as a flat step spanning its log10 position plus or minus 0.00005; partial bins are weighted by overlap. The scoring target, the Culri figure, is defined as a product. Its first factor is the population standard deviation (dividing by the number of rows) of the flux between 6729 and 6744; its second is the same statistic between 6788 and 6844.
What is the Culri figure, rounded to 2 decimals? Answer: 0.52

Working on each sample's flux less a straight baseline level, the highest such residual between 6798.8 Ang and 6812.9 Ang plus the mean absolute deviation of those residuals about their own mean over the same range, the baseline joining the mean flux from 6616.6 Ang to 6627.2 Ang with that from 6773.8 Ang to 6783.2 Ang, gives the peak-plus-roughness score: 1.4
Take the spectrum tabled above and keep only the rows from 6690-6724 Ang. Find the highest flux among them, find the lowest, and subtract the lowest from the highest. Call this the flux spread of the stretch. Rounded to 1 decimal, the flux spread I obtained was 4.2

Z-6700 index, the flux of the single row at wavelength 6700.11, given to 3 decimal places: 9.340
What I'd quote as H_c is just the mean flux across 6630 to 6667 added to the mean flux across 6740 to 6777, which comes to 17.8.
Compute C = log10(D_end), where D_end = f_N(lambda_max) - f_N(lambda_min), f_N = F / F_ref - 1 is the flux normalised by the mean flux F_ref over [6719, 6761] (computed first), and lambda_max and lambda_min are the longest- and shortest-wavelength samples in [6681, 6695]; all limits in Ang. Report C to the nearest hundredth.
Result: -1.21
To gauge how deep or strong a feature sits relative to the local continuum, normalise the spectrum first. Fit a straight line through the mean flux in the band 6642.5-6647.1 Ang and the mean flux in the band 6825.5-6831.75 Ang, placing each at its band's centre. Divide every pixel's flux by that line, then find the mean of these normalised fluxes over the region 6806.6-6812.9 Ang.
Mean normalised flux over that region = 1.06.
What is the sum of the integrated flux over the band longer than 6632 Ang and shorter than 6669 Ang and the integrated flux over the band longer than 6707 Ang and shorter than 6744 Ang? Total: 707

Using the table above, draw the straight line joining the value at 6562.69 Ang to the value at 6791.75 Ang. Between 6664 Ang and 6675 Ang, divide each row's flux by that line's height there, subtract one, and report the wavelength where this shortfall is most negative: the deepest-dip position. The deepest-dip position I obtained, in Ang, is 6672.40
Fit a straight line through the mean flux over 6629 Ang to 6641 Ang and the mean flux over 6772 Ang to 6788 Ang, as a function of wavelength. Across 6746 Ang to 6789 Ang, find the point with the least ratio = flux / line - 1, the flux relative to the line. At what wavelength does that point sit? 6754.32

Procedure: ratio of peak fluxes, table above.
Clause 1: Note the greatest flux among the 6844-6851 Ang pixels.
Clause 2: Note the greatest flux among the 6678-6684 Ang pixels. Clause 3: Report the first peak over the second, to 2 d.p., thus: 0.96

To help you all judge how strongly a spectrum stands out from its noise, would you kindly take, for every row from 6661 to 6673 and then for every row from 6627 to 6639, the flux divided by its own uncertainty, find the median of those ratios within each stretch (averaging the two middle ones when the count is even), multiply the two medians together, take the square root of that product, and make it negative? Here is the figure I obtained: -18.6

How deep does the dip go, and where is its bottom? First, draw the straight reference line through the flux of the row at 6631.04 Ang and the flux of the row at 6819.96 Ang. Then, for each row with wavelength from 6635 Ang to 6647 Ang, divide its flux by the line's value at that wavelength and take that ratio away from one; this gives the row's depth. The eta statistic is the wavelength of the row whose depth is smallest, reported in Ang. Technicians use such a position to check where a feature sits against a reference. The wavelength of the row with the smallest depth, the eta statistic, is 6638.68 Ang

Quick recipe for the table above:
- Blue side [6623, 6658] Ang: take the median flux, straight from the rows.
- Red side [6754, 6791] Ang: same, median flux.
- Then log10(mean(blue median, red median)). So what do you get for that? 0.945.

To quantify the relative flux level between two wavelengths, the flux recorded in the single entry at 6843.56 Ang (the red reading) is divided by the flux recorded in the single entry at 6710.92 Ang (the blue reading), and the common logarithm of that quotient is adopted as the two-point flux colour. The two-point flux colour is -0.11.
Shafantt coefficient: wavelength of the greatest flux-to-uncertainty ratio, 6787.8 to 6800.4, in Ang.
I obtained 6791.75 Ang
